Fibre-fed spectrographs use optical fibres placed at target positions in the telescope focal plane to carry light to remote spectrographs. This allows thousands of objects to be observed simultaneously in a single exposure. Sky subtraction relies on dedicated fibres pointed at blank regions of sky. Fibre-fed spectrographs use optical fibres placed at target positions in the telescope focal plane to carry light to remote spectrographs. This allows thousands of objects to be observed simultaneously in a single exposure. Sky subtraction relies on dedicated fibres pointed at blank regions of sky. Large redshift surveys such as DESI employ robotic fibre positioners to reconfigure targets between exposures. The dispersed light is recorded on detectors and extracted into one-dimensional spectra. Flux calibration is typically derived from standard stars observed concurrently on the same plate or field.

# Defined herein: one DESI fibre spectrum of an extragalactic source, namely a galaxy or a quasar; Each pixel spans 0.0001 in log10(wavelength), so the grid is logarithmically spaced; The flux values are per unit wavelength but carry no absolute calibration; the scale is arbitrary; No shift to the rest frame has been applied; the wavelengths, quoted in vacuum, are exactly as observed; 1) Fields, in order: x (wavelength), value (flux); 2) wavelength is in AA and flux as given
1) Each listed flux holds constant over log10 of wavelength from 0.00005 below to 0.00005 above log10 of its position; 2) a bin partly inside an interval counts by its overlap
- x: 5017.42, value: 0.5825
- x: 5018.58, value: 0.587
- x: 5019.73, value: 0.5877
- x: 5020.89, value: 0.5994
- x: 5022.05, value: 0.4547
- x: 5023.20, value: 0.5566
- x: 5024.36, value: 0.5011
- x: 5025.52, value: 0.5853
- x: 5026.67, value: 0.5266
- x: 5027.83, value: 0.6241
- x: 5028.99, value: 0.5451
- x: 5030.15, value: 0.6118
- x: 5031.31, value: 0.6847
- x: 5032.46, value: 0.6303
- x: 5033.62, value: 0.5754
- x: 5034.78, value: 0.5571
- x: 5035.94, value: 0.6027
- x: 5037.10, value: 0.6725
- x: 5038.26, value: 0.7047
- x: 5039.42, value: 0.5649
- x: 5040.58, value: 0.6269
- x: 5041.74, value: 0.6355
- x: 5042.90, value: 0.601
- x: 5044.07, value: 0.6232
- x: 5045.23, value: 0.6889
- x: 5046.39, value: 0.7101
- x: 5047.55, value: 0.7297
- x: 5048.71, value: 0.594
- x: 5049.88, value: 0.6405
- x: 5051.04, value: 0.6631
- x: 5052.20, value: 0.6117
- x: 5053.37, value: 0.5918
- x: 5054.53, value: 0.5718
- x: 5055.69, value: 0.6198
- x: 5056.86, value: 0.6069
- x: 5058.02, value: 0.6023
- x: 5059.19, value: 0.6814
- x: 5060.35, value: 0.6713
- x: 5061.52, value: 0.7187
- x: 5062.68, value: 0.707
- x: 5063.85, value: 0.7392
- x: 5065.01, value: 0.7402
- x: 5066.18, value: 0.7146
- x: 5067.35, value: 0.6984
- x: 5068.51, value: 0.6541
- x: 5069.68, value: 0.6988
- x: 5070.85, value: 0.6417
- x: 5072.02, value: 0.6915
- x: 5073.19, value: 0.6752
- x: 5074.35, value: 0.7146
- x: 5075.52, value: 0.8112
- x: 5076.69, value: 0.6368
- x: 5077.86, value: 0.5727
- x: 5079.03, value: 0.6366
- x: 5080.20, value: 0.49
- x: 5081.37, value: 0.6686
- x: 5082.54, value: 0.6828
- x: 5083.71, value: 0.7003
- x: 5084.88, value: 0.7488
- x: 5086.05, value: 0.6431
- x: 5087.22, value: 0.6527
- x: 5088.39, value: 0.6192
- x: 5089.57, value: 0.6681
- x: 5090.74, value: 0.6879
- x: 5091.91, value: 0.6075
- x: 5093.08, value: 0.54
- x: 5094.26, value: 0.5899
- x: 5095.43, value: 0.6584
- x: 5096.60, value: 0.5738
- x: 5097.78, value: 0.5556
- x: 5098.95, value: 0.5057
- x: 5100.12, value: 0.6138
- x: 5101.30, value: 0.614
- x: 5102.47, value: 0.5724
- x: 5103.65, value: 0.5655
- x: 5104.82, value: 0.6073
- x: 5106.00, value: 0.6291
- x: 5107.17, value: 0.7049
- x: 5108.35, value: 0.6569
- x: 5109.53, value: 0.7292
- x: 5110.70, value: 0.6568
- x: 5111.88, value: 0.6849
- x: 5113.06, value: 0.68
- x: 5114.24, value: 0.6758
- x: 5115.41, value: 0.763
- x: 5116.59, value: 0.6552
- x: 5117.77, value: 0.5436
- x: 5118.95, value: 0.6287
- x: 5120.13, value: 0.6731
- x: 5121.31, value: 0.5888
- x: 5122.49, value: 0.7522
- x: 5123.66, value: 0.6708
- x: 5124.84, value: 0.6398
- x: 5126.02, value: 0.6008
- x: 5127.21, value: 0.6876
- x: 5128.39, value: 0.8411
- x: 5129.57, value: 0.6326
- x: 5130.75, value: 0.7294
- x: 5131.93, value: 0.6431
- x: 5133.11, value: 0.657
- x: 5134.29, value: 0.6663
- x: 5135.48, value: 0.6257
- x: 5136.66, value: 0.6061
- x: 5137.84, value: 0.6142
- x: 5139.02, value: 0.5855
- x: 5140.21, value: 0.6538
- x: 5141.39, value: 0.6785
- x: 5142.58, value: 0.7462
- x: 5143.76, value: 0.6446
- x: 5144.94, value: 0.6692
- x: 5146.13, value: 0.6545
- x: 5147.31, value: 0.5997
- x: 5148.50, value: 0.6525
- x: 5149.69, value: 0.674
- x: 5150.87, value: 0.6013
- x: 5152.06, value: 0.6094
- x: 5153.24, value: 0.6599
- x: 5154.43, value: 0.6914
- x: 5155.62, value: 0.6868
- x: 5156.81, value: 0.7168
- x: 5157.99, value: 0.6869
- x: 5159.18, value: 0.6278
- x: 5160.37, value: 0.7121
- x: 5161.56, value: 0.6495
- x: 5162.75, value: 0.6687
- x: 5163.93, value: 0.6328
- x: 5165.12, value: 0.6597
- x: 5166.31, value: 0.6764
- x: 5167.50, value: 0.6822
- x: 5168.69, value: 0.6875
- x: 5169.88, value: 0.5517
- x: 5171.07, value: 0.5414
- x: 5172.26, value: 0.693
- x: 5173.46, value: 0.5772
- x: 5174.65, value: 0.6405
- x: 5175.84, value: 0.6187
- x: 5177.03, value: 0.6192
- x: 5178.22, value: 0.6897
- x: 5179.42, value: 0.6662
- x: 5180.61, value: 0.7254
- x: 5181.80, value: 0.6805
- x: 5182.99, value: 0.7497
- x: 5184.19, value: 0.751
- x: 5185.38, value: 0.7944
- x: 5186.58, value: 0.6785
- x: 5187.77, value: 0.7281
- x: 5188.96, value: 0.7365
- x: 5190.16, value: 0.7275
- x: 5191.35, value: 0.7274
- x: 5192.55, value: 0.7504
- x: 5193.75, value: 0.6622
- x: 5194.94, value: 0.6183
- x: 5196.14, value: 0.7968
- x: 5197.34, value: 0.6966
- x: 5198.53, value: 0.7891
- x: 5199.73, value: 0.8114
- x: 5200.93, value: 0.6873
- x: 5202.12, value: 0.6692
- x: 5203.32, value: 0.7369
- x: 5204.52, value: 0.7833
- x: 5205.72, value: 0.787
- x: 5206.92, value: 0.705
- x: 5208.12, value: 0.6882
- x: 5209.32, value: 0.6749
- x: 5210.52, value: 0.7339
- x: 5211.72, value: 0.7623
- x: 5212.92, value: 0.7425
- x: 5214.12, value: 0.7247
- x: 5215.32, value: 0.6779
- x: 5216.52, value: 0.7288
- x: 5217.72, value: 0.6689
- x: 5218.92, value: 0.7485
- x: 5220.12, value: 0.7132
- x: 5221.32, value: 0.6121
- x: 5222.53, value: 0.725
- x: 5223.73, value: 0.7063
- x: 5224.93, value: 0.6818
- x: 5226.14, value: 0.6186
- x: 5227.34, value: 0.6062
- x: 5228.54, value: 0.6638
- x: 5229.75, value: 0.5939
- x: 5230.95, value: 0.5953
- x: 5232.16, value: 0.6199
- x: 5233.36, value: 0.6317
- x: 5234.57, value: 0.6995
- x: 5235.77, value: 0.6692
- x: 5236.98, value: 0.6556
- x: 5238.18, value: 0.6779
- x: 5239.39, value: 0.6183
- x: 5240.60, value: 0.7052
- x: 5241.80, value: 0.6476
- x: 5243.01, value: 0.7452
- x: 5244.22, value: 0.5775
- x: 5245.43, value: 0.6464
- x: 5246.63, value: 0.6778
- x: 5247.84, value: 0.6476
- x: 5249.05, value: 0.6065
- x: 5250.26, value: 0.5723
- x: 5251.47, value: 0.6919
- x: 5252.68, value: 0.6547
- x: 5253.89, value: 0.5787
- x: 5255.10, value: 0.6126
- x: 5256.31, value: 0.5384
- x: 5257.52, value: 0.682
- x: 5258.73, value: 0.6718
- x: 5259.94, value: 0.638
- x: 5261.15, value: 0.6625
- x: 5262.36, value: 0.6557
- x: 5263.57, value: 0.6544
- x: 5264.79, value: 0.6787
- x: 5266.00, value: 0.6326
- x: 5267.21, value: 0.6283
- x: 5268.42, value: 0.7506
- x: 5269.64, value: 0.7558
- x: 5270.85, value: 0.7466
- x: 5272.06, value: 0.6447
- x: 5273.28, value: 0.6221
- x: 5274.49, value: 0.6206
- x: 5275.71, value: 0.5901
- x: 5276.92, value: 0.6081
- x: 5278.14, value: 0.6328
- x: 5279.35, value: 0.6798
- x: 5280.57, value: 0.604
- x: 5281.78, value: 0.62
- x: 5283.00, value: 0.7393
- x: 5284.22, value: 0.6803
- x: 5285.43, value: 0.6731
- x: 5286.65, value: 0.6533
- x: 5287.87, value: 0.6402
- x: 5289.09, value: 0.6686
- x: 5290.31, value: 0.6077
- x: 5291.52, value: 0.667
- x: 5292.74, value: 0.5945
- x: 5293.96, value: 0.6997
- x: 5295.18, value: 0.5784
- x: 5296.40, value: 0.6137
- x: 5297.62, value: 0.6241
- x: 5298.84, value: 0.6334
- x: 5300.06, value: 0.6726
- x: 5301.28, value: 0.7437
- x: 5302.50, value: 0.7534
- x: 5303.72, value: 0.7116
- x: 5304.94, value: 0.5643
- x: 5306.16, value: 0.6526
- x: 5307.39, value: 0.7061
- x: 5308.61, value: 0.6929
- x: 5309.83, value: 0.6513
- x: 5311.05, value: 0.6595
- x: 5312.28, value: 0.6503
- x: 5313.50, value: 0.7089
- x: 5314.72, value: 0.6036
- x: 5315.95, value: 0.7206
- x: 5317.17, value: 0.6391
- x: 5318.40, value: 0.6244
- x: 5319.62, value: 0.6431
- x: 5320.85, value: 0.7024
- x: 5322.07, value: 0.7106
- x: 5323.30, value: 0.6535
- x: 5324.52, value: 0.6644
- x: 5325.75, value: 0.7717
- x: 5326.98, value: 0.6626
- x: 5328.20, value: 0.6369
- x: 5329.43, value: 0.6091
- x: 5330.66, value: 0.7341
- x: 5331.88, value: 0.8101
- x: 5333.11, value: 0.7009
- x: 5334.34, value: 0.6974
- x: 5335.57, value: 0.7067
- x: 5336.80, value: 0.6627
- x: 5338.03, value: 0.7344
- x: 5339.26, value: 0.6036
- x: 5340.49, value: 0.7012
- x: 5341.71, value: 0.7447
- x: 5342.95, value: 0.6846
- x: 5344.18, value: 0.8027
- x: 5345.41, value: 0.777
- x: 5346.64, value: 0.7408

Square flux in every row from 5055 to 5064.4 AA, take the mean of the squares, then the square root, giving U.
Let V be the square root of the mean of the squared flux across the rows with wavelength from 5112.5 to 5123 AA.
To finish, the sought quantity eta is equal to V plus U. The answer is 1.34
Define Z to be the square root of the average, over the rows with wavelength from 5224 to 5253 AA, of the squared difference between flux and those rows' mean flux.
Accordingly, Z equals 0.0426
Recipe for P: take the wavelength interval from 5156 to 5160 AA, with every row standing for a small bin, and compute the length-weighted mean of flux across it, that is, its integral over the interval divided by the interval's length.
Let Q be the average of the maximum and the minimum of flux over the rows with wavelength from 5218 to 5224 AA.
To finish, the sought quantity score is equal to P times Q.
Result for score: 0.462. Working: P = 0.680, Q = 0.68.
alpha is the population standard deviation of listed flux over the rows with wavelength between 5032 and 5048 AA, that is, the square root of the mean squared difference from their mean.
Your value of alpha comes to 0.054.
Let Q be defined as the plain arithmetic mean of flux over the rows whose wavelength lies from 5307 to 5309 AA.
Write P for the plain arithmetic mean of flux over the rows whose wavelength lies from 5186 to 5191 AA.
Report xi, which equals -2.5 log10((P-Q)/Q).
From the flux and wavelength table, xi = 4.0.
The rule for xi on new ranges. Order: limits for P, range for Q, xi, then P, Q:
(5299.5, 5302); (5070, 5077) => 4.3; 0.71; 0.70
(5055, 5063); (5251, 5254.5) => 4.0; 0.66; 0.64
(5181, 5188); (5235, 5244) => 2.7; 0.73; 0.67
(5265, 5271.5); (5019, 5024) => 1.4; 0.70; 0.55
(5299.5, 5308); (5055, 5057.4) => 2.3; 0.69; 0.61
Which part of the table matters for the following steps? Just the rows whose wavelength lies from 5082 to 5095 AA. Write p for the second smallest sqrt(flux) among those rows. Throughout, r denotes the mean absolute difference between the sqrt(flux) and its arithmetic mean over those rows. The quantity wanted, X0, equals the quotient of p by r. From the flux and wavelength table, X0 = 28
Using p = 0.77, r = 0.0279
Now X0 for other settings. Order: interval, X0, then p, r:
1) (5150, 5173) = 31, 0.74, 0.0243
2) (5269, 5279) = 26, 0.78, 0.0298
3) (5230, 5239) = 43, 0.79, 0.0183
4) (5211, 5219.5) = 50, 0.82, 0.0165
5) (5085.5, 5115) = 26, 0.73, 0.0288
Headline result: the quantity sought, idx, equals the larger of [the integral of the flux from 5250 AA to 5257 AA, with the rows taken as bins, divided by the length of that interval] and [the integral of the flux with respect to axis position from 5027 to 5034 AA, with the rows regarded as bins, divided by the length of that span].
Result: 0.61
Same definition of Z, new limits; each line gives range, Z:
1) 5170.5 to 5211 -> 0.0633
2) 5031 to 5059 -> 0.0472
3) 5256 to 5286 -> 0.0514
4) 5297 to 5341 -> 0.0517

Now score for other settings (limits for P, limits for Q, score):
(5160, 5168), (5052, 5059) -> 0.398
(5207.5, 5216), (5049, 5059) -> 0.442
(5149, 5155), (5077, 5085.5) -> 0.401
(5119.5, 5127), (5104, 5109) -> 0.430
